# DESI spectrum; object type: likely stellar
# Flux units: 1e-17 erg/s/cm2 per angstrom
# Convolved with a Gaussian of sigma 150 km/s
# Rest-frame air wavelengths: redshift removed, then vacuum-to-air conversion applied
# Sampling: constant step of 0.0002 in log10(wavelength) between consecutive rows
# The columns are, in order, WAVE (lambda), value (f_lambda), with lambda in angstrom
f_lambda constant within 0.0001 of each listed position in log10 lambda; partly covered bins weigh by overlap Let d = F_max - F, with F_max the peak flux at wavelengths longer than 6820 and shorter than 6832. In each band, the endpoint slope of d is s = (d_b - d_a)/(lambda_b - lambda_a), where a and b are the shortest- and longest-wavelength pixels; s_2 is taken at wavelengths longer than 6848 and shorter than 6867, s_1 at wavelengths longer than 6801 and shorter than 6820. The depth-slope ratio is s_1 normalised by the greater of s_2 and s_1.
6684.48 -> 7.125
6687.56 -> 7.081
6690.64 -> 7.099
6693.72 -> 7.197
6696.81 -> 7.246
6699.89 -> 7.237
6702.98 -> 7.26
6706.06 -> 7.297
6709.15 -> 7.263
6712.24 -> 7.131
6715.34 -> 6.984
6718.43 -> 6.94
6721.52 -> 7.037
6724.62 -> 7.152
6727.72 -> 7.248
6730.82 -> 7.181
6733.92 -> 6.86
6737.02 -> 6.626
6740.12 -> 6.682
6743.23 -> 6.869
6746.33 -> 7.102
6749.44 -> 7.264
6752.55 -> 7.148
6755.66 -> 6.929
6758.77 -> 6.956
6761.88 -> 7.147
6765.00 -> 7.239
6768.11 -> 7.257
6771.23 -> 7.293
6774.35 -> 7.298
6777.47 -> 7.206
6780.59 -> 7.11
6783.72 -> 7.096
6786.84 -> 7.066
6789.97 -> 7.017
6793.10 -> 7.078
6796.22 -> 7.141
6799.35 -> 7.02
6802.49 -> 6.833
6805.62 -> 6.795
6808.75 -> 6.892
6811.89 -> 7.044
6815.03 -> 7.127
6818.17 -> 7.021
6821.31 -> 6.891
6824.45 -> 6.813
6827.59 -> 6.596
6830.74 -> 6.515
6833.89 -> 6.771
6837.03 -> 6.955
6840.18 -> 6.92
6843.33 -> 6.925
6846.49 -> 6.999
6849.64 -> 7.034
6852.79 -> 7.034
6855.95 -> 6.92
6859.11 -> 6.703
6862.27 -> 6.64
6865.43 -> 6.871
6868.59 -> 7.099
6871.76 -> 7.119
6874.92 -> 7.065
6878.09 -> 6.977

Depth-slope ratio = -1.2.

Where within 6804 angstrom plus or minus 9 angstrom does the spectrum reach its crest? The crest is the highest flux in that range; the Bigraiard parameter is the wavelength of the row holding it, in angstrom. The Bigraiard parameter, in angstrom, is 6796.22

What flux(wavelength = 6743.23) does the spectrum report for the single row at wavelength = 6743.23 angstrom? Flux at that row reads 6.869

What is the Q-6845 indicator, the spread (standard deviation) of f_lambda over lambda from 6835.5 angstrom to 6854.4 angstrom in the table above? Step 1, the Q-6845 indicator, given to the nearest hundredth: 0.05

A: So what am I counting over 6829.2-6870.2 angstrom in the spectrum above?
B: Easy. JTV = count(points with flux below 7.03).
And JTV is 10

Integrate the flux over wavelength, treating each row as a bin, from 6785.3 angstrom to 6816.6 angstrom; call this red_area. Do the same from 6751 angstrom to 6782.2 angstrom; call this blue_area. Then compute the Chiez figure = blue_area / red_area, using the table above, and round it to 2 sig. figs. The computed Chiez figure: 1.0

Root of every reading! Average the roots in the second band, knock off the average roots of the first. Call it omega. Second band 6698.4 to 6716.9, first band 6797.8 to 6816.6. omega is 0.046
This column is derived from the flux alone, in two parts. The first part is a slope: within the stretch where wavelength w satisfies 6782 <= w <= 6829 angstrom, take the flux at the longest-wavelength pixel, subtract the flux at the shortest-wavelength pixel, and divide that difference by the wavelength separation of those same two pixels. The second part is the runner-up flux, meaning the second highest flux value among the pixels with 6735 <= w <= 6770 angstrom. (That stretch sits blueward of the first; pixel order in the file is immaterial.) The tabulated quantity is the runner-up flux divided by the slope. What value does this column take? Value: -637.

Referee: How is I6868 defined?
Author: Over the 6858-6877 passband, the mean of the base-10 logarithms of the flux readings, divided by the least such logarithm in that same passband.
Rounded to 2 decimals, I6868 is 1.02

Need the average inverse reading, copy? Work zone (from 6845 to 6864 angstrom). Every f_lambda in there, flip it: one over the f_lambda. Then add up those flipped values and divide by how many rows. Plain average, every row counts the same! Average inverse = 0.145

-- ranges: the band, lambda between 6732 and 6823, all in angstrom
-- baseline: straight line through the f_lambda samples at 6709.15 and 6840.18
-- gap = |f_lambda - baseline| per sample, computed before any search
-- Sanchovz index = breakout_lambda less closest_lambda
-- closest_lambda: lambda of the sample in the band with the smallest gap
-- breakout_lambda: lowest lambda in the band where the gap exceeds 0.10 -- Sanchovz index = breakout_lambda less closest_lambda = -18.6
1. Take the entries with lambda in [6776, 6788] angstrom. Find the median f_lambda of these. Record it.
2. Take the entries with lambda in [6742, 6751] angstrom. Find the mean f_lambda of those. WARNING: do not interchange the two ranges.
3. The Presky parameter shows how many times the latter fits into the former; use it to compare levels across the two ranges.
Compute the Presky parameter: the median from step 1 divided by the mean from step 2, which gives 1.00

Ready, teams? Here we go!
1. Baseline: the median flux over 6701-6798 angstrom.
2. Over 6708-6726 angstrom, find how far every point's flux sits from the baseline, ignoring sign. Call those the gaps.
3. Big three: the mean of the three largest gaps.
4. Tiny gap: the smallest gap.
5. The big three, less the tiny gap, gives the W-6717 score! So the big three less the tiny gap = 0.16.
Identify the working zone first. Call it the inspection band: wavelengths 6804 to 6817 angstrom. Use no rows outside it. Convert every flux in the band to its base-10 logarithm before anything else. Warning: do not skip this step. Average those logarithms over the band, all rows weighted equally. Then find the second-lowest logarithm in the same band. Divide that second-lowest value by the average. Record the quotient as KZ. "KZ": 0.995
